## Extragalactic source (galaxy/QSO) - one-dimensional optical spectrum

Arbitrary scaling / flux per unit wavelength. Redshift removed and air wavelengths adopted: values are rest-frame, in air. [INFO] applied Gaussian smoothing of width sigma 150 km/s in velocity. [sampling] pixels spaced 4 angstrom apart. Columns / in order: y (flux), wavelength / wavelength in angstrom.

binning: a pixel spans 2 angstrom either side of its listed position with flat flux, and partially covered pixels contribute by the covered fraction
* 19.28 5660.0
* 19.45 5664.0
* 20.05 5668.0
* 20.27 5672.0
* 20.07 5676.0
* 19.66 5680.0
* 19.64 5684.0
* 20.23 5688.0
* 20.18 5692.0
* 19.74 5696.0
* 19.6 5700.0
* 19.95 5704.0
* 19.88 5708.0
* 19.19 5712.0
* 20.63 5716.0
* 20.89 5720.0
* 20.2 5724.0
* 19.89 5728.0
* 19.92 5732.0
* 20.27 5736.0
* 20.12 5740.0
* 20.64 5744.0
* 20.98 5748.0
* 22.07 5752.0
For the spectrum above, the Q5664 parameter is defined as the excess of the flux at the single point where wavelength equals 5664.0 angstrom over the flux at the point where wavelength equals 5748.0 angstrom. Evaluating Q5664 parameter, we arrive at -1.5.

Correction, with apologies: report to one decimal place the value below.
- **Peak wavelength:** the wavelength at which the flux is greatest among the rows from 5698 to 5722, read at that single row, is 5720.0 angstrom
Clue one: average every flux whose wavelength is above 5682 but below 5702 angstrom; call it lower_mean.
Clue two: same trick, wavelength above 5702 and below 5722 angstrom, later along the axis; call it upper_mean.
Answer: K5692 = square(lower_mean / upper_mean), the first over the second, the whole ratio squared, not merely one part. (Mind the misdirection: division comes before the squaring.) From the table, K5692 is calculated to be 0.977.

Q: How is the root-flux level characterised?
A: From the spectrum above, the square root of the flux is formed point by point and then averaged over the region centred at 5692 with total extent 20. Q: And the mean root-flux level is 4.46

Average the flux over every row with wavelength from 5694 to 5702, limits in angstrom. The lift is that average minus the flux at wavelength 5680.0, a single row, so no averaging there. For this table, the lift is 0.01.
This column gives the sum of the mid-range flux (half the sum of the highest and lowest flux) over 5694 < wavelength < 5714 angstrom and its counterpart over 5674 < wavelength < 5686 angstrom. 39.4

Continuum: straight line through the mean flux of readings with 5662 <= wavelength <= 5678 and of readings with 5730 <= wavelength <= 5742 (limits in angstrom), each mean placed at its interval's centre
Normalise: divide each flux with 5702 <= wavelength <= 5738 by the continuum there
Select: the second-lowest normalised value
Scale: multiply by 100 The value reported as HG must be 99.0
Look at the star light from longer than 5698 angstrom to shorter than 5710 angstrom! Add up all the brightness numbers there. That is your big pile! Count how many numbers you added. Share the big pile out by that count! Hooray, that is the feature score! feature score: 19.8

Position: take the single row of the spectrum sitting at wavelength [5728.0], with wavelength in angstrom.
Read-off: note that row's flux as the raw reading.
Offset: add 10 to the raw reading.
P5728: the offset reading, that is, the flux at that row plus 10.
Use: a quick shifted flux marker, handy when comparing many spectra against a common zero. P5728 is 29.9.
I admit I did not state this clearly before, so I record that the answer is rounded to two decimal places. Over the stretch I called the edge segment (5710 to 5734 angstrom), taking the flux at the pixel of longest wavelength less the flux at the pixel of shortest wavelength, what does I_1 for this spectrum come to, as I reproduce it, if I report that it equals 0.73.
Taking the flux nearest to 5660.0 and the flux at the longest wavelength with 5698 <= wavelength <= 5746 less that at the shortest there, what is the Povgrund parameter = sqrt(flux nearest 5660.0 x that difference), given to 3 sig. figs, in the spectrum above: 4.48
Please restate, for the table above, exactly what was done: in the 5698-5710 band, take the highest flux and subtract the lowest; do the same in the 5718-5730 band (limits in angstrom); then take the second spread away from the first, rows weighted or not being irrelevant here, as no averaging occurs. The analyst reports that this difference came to -0.65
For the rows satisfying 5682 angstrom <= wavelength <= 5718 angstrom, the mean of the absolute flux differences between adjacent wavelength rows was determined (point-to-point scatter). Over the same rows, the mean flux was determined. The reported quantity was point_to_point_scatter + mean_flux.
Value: 20.4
